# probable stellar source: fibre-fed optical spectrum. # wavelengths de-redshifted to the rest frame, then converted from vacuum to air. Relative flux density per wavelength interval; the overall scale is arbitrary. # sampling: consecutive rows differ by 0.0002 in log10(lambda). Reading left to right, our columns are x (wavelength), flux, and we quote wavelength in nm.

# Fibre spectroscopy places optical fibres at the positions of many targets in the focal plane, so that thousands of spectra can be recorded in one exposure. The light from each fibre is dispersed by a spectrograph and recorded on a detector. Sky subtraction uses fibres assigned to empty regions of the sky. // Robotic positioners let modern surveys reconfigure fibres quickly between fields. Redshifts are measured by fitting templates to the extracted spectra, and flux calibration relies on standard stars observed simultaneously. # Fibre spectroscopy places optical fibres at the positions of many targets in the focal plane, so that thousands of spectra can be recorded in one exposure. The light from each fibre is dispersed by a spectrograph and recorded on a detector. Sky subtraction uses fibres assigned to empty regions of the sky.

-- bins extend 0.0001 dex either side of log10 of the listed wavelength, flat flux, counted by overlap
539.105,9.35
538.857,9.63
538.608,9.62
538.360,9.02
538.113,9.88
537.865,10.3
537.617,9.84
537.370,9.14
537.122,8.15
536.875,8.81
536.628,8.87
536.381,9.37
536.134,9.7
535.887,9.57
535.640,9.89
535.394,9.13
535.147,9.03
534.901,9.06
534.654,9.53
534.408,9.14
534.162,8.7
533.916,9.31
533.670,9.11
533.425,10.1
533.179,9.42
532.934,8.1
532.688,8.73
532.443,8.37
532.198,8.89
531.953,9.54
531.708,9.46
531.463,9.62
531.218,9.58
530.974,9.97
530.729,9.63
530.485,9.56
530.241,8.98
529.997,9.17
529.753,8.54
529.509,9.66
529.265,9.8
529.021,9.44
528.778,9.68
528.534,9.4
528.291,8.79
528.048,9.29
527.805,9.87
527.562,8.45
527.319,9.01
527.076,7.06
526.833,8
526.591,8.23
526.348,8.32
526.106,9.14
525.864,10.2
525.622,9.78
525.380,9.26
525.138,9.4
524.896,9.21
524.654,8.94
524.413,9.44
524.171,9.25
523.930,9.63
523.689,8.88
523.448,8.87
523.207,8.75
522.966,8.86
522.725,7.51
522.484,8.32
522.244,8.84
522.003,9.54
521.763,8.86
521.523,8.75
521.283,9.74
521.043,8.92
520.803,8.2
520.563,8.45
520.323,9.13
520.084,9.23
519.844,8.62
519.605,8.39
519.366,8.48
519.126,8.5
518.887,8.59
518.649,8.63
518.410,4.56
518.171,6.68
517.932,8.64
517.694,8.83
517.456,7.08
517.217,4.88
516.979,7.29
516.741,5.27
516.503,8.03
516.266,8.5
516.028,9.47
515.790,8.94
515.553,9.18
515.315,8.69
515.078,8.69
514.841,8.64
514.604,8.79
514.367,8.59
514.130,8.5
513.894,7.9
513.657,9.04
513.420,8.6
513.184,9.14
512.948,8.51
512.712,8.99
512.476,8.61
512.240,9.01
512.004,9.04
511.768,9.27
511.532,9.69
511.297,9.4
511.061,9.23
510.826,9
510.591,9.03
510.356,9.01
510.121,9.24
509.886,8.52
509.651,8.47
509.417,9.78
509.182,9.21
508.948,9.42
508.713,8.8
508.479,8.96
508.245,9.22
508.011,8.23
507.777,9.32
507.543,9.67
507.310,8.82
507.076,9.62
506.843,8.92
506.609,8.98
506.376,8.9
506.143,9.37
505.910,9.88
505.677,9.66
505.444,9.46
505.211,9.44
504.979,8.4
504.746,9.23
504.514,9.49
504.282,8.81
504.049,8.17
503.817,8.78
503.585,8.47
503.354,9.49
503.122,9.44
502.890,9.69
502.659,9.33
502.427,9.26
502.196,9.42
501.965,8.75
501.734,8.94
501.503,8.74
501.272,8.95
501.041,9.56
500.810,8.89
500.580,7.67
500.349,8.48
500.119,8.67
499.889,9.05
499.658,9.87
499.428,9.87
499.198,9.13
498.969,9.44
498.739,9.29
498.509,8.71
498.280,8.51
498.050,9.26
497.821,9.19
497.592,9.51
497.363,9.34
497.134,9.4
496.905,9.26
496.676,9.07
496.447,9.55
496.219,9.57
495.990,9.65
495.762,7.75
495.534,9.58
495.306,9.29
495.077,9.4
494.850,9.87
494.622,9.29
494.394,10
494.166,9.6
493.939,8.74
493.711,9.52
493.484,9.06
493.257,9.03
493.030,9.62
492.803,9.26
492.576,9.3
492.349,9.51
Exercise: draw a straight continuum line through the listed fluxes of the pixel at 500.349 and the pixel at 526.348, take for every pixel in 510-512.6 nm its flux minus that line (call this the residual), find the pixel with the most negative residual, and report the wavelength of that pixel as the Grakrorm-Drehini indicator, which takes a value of 512.476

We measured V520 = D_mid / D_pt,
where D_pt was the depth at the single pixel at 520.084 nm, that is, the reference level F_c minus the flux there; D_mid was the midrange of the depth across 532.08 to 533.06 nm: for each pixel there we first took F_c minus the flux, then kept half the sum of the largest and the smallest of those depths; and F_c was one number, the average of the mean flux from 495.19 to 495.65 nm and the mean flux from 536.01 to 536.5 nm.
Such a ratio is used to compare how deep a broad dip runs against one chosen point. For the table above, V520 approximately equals 4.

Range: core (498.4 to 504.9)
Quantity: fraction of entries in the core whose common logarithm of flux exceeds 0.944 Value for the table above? 0.68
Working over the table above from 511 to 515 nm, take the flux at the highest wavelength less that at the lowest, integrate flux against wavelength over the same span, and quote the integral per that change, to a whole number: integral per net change -60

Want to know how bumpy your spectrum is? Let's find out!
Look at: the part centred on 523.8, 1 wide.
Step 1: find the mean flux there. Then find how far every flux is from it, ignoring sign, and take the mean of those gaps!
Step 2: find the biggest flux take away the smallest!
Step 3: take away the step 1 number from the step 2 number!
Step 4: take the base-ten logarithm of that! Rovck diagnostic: -0.321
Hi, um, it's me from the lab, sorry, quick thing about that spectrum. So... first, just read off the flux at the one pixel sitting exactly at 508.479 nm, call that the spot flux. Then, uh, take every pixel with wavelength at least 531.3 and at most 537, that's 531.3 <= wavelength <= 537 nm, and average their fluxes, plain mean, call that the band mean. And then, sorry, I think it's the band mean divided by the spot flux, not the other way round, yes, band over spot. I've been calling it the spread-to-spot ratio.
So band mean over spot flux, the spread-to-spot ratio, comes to 1.03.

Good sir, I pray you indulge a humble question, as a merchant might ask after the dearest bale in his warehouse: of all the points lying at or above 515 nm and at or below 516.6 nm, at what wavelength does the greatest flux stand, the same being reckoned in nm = 516.028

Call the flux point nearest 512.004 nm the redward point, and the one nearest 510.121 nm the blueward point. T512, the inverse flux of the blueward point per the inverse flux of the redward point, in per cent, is 97.8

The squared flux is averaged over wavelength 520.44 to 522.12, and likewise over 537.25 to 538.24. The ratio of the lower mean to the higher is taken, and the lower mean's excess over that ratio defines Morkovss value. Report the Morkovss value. 79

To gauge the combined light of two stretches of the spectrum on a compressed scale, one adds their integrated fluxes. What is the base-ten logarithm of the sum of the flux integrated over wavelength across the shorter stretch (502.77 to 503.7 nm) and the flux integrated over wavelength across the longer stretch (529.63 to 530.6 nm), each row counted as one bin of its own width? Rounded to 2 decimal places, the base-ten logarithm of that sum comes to 1.24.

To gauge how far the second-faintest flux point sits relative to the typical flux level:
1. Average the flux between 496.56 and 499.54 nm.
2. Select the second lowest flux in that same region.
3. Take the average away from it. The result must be -0.52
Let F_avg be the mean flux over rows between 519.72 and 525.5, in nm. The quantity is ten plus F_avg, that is 18.9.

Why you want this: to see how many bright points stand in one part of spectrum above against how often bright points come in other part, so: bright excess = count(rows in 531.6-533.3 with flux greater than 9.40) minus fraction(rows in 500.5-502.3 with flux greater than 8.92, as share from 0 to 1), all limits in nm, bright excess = 2.5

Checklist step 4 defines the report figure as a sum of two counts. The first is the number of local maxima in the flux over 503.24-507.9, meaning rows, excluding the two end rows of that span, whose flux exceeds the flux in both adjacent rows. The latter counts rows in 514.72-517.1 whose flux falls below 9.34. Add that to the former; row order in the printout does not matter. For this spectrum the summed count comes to 15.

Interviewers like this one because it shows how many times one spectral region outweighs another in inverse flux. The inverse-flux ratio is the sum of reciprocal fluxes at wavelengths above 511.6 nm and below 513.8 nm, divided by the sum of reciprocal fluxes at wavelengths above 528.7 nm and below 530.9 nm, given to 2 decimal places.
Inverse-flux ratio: 1.05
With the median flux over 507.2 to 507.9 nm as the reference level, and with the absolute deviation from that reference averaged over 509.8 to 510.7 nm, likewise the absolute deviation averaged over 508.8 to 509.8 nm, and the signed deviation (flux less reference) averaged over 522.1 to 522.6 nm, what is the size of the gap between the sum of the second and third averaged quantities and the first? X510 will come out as 0.7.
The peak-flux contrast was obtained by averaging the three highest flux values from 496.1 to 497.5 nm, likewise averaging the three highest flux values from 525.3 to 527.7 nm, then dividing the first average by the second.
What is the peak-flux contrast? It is 0.98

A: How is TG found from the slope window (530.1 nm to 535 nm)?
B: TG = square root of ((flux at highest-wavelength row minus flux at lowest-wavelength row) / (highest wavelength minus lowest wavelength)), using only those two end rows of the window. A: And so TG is 0.13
